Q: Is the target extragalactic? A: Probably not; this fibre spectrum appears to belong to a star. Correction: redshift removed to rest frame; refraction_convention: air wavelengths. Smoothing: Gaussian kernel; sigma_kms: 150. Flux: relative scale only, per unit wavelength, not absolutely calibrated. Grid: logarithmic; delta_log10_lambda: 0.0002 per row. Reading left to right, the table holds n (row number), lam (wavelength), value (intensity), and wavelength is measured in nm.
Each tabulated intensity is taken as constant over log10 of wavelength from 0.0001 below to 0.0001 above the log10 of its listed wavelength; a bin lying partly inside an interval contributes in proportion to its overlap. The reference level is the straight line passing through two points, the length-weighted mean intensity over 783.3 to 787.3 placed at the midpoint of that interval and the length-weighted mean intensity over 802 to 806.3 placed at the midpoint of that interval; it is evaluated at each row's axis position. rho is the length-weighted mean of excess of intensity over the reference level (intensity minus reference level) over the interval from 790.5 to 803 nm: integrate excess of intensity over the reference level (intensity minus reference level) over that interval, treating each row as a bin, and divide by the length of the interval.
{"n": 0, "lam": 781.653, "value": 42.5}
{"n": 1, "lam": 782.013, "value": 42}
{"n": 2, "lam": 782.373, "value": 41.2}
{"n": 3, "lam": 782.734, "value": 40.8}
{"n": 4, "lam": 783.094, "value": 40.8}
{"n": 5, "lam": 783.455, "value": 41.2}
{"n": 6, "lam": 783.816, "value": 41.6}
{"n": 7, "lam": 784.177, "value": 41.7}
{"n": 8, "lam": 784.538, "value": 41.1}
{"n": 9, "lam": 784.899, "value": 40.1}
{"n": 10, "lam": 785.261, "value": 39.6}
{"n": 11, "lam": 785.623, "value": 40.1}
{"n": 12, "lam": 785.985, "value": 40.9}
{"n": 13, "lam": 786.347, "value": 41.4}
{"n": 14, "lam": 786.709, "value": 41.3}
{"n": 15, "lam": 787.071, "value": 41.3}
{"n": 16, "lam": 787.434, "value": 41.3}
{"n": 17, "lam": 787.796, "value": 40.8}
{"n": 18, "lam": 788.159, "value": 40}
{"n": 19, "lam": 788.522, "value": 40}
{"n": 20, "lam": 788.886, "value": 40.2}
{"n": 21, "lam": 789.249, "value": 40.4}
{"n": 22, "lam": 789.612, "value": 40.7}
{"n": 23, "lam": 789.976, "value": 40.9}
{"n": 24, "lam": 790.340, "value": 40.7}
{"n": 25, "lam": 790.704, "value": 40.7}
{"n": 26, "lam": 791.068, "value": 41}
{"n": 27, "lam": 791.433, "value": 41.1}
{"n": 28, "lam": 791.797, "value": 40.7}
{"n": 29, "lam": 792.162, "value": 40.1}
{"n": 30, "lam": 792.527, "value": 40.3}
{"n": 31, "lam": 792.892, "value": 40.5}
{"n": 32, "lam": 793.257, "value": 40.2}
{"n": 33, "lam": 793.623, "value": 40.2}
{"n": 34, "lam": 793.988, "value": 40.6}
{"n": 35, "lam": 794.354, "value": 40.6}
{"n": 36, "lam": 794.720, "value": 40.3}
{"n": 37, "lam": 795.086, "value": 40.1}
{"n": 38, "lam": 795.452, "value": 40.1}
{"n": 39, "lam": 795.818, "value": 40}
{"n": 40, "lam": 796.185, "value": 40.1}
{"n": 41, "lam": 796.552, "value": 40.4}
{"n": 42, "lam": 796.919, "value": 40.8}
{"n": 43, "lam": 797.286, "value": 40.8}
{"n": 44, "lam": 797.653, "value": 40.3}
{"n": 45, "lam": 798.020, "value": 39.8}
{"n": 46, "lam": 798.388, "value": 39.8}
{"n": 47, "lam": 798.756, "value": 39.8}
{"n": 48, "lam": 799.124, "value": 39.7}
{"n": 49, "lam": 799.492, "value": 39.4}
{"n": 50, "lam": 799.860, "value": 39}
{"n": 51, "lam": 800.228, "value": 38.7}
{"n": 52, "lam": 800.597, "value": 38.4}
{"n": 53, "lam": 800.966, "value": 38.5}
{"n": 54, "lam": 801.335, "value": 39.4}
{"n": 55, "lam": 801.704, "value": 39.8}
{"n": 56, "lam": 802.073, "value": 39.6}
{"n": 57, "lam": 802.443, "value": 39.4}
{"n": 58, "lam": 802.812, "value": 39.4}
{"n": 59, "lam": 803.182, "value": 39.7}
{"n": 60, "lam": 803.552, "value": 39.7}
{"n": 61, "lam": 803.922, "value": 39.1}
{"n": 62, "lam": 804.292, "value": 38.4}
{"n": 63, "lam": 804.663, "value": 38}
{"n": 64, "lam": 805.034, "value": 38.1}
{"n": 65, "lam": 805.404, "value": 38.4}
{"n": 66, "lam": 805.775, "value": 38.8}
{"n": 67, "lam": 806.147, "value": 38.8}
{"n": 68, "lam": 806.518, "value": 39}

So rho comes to 0.3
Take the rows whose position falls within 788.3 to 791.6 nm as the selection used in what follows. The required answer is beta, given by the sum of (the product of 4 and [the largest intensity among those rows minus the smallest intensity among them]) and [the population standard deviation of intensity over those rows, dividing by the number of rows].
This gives 4.7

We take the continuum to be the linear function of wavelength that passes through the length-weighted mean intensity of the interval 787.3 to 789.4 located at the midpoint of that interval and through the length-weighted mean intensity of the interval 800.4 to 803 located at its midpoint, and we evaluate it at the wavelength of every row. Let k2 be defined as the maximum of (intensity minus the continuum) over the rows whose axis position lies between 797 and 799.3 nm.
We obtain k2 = 1.19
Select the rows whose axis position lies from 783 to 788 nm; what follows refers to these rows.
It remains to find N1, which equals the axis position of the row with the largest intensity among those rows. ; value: 784.177 nm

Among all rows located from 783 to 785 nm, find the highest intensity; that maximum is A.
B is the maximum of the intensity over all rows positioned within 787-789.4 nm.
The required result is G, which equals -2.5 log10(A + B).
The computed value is -4.80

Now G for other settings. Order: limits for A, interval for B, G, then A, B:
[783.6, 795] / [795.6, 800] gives -4.79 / 41.7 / 40.8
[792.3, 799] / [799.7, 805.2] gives -4.77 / 40.8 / 39.8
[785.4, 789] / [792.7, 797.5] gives -4.79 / 41.4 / 40.8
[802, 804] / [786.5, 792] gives -4.77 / 39.7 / 41.3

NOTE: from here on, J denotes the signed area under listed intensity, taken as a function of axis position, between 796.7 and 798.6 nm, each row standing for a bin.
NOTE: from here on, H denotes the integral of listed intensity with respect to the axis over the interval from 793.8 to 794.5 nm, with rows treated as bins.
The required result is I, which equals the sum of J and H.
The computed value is 105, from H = 28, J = 77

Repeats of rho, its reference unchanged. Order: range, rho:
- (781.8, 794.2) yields 0.1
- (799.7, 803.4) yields 0.0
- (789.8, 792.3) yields 0.4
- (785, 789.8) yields -0.1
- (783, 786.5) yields -0.1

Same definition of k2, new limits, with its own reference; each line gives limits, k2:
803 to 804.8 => 0.66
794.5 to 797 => 1.15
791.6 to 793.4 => 0.58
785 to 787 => 0.78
